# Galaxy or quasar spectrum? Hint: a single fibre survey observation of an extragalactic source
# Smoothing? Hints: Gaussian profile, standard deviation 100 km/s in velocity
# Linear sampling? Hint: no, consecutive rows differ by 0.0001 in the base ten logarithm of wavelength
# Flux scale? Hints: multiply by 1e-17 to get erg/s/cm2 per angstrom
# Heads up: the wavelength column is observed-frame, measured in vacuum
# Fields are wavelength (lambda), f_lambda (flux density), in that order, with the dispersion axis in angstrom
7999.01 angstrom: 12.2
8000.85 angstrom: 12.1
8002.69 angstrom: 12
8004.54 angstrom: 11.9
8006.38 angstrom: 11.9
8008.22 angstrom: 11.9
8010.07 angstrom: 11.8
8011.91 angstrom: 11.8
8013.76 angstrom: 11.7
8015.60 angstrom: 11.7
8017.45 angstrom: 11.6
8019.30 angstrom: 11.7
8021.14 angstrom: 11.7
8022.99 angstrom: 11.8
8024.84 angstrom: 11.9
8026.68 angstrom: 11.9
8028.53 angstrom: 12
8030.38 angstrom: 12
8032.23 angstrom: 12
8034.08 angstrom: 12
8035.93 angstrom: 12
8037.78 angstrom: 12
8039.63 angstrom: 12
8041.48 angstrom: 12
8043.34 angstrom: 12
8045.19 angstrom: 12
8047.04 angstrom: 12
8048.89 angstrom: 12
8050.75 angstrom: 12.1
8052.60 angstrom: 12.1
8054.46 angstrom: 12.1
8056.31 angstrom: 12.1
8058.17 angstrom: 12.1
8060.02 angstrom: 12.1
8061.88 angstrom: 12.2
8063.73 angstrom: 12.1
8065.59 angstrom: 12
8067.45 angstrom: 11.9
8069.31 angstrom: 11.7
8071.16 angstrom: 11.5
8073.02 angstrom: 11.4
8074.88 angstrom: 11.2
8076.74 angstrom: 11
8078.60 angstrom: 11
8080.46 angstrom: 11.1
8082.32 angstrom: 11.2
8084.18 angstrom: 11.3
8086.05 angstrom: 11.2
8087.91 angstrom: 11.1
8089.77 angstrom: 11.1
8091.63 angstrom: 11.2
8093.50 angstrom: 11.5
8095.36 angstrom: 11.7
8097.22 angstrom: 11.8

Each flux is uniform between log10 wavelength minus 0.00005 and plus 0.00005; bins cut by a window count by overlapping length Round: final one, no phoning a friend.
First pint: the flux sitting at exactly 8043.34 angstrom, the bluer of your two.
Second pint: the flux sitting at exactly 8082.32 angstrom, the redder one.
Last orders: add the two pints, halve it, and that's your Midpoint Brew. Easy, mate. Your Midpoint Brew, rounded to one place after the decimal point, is 11.6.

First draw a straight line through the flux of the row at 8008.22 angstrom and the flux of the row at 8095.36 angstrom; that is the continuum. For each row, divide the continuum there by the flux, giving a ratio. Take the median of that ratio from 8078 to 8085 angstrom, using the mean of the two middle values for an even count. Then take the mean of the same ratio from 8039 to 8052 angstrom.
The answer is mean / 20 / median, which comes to 0.0467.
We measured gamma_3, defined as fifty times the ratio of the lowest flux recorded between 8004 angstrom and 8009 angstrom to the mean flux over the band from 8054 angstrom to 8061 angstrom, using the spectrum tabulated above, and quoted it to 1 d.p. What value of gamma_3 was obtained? 49.2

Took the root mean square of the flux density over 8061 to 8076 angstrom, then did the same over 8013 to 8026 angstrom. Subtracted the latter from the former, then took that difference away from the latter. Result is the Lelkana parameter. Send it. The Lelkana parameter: 11.7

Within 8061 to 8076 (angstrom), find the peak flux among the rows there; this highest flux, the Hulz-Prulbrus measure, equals 12.2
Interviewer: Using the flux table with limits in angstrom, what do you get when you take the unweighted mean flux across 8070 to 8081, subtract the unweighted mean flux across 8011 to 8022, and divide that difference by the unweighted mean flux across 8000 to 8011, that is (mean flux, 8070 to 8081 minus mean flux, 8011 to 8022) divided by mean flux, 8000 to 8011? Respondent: -0.04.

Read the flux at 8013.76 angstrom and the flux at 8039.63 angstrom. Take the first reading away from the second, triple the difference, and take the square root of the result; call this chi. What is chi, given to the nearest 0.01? 0.95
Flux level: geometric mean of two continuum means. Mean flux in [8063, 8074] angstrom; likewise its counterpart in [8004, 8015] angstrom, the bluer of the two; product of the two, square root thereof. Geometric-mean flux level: 11.8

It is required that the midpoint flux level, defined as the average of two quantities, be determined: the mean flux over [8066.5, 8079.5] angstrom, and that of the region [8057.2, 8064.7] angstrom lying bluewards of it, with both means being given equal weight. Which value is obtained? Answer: 11.76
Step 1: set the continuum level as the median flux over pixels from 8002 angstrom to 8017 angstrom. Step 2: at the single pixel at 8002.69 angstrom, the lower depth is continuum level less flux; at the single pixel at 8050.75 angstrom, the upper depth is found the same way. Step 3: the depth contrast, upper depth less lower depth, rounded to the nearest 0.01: -0.10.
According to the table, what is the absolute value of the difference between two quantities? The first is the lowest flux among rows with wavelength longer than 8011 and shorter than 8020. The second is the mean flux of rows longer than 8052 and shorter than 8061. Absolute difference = 0.50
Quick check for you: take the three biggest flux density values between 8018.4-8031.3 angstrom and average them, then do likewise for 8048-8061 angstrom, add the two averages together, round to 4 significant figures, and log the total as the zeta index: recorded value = 24.07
